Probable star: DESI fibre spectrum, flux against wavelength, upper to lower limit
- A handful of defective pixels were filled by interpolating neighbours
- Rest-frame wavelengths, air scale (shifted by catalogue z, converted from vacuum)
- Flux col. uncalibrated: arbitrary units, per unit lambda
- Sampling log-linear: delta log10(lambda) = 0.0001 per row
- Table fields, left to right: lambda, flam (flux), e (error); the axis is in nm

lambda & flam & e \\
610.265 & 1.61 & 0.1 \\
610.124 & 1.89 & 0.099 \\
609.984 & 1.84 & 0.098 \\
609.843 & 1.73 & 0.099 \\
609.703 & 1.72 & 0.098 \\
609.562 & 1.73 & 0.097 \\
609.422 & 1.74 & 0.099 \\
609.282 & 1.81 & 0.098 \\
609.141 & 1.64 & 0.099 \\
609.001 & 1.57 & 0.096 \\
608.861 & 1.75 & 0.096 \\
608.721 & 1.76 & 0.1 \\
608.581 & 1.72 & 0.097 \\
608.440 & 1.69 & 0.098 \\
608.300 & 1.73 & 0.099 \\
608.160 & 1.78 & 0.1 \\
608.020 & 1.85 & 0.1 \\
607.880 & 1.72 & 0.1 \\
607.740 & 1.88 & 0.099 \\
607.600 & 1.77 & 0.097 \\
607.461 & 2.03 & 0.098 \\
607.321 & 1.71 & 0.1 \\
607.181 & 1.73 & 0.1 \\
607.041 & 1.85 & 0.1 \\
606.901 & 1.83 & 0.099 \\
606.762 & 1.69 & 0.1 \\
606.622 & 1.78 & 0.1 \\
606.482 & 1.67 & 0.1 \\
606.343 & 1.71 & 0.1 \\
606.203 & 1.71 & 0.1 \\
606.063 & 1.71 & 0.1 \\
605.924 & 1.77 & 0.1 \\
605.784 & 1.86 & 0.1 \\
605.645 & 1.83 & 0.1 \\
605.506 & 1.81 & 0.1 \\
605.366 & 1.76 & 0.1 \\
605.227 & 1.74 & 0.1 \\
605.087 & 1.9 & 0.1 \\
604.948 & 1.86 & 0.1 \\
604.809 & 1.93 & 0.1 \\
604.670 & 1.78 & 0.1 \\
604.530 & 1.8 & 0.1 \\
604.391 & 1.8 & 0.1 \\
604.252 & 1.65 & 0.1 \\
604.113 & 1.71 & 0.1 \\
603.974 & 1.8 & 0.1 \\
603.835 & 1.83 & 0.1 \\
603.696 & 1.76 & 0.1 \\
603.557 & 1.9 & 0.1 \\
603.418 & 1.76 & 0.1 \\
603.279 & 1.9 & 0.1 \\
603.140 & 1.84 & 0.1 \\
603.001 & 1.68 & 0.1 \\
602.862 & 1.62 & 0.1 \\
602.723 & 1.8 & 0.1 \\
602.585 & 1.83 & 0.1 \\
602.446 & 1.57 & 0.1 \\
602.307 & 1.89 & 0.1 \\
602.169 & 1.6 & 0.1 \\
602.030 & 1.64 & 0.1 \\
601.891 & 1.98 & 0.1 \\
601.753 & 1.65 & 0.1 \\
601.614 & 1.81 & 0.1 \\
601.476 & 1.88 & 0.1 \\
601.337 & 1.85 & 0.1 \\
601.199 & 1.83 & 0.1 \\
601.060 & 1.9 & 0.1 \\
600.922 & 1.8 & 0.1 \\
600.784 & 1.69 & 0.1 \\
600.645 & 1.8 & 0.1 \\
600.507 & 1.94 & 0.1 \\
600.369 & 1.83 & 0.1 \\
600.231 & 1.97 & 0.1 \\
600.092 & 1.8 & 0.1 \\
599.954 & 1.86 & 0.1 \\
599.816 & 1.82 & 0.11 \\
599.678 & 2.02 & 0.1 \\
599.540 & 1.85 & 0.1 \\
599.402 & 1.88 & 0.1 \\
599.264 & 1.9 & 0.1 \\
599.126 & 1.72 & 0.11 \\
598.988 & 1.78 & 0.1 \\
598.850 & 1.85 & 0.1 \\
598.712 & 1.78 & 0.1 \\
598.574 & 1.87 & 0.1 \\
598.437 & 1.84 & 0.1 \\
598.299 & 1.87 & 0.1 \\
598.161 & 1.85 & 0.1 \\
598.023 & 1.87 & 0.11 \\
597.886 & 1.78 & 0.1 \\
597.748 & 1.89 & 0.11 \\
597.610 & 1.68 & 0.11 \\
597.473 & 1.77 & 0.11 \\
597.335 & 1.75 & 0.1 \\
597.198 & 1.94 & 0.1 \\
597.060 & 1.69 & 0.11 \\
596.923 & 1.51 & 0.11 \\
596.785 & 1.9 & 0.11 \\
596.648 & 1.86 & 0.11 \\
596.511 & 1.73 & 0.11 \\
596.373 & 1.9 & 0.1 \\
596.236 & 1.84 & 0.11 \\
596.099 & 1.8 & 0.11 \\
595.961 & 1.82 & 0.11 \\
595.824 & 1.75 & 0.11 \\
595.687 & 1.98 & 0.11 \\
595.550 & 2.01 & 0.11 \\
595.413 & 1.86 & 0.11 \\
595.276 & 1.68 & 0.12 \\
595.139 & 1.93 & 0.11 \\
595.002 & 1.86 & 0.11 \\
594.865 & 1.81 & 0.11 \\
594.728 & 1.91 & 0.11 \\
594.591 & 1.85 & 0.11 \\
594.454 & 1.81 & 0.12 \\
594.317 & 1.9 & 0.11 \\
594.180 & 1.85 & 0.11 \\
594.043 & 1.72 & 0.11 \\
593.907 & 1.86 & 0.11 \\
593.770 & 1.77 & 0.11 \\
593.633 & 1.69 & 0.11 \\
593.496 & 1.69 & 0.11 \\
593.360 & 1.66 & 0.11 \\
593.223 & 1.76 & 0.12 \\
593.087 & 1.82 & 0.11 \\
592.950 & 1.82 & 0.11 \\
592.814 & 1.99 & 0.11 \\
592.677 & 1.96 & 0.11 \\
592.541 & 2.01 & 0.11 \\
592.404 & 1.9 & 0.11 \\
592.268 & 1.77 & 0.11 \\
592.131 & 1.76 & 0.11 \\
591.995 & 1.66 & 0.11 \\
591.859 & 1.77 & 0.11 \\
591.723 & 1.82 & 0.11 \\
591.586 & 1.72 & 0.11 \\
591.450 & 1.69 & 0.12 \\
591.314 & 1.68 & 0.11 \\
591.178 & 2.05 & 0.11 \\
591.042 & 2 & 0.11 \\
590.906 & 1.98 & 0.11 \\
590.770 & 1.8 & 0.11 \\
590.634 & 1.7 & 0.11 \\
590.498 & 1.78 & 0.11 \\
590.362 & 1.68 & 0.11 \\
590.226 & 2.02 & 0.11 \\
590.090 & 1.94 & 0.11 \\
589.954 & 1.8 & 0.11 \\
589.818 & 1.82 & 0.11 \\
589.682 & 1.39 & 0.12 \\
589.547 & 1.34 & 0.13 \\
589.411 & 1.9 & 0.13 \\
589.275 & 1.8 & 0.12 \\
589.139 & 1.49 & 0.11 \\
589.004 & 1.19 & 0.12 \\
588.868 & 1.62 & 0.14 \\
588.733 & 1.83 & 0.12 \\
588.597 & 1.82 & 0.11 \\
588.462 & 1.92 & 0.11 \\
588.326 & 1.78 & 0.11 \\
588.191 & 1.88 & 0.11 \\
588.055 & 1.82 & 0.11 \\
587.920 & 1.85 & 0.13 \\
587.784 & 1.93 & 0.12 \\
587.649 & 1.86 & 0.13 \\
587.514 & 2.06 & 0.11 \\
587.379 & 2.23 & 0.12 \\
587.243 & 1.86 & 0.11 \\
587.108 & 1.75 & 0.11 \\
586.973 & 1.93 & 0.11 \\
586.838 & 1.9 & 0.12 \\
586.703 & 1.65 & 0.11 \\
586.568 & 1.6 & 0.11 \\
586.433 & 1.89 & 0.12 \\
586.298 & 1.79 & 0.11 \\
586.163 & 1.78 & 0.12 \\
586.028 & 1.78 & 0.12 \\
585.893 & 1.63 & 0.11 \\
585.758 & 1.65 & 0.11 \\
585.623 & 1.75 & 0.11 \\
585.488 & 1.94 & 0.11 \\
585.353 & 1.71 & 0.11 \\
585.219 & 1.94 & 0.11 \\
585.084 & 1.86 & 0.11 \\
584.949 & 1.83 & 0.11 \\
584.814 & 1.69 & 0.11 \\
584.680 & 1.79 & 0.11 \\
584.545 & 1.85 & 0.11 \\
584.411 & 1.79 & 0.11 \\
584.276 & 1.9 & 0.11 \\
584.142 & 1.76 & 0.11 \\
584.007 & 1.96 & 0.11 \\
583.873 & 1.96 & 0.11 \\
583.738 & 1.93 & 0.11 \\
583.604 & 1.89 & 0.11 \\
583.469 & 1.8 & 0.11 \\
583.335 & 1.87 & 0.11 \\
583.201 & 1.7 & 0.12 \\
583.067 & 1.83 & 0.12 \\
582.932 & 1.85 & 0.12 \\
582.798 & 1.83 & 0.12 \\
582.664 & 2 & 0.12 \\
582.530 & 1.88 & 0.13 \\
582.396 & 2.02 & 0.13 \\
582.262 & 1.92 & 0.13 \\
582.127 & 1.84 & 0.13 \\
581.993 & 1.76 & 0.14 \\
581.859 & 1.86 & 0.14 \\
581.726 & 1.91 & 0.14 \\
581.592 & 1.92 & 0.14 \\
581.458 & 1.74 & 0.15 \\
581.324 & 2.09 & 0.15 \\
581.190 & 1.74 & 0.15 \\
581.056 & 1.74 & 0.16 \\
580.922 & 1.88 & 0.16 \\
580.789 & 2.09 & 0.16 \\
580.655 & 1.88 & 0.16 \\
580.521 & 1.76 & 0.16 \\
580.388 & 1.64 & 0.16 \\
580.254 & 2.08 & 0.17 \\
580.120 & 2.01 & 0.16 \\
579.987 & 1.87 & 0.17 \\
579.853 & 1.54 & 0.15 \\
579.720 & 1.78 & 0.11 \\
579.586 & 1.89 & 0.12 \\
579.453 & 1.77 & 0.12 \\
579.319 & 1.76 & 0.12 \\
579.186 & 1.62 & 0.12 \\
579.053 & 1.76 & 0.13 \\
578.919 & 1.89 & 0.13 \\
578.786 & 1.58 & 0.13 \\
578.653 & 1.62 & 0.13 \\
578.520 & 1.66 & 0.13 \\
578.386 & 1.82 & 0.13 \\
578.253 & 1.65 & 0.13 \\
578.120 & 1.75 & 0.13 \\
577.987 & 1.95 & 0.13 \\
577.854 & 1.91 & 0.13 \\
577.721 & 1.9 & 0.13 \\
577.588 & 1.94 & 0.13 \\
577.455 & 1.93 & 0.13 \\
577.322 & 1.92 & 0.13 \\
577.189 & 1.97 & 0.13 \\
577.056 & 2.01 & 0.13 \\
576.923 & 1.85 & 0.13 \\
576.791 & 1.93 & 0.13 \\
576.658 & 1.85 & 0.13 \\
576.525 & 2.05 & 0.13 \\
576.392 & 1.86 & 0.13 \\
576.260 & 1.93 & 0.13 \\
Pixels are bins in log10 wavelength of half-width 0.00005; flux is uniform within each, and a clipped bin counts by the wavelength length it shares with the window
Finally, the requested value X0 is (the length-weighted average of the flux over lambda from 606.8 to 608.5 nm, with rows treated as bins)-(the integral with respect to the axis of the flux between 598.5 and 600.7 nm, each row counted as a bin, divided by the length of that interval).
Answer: -0.06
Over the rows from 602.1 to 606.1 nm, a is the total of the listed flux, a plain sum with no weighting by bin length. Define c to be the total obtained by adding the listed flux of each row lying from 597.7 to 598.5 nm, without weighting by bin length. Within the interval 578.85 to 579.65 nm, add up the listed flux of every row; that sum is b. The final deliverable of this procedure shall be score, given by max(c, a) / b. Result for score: 4.8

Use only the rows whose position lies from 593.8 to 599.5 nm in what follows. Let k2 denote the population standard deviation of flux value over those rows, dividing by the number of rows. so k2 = 0.092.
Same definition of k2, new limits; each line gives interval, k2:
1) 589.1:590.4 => 0.224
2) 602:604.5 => 0.104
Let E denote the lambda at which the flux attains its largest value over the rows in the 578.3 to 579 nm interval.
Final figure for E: 578.919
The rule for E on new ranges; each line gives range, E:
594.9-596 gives 595.550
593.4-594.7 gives 594.317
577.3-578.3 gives 577.987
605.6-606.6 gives 605.784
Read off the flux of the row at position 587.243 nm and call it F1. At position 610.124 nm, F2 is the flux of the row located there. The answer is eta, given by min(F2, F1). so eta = 1.86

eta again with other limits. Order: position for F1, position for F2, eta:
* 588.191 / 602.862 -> 1.62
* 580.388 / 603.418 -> 1.64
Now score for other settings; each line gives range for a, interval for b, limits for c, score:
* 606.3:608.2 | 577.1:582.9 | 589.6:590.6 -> 0.3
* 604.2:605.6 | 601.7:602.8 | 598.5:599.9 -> 1.3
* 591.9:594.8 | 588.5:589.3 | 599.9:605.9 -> 7.9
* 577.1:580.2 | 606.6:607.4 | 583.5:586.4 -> 3.9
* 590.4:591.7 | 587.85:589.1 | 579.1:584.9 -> 5.1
